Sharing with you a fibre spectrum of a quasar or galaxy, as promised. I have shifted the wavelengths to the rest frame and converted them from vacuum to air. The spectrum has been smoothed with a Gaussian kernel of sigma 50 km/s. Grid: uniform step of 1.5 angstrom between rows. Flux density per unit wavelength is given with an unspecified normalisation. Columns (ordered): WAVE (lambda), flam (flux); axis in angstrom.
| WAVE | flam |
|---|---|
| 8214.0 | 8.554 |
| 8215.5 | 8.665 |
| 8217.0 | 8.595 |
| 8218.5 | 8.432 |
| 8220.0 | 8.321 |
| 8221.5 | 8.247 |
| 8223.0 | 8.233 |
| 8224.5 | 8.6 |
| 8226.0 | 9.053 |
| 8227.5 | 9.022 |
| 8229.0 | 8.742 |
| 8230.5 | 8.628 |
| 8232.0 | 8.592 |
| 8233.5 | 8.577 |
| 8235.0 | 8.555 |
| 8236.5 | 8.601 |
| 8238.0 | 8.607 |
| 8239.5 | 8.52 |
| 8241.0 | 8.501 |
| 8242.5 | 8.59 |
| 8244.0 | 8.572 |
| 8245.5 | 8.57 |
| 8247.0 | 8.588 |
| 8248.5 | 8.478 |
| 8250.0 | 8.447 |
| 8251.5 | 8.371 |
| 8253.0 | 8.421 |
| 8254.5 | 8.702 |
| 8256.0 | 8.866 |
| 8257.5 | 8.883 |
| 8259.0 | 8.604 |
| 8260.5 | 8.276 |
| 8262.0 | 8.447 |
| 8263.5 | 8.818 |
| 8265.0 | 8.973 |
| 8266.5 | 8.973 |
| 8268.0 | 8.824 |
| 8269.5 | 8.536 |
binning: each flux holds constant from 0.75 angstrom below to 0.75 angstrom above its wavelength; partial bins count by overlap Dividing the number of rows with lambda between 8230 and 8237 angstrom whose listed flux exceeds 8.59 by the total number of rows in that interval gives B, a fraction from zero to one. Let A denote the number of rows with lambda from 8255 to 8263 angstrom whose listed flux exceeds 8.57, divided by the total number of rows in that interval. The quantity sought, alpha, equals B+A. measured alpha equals 1.2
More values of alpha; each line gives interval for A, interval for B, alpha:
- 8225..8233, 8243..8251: 1.0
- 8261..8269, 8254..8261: 1.6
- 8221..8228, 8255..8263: 1.2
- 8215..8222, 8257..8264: 1.0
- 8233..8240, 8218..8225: 0.8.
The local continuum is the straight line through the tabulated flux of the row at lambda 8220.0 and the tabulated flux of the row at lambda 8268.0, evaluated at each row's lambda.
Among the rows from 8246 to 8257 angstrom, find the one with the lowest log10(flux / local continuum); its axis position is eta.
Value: 8251.5 angstrom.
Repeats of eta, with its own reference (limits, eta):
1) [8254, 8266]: 8260.5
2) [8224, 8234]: 8233.5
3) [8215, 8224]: 8223.0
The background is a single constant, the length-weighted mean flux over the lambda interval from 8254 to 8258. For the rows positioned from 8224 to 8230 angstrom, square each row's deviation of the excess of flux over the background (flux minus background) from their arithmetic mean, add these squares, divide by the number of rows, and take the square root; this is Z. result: 0.19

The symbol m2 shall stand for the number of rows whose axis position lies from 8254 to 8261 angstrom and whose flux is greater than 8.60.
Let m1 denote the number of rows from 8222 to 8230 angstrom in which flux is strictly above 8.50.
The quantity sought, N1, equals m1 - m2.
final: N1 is 0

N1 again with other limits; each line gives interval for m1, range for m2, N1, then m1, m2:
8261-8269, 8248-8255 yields 3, 4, 1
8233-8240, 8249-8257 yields 3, 5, 2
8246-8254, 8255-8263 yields -2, 1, 3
